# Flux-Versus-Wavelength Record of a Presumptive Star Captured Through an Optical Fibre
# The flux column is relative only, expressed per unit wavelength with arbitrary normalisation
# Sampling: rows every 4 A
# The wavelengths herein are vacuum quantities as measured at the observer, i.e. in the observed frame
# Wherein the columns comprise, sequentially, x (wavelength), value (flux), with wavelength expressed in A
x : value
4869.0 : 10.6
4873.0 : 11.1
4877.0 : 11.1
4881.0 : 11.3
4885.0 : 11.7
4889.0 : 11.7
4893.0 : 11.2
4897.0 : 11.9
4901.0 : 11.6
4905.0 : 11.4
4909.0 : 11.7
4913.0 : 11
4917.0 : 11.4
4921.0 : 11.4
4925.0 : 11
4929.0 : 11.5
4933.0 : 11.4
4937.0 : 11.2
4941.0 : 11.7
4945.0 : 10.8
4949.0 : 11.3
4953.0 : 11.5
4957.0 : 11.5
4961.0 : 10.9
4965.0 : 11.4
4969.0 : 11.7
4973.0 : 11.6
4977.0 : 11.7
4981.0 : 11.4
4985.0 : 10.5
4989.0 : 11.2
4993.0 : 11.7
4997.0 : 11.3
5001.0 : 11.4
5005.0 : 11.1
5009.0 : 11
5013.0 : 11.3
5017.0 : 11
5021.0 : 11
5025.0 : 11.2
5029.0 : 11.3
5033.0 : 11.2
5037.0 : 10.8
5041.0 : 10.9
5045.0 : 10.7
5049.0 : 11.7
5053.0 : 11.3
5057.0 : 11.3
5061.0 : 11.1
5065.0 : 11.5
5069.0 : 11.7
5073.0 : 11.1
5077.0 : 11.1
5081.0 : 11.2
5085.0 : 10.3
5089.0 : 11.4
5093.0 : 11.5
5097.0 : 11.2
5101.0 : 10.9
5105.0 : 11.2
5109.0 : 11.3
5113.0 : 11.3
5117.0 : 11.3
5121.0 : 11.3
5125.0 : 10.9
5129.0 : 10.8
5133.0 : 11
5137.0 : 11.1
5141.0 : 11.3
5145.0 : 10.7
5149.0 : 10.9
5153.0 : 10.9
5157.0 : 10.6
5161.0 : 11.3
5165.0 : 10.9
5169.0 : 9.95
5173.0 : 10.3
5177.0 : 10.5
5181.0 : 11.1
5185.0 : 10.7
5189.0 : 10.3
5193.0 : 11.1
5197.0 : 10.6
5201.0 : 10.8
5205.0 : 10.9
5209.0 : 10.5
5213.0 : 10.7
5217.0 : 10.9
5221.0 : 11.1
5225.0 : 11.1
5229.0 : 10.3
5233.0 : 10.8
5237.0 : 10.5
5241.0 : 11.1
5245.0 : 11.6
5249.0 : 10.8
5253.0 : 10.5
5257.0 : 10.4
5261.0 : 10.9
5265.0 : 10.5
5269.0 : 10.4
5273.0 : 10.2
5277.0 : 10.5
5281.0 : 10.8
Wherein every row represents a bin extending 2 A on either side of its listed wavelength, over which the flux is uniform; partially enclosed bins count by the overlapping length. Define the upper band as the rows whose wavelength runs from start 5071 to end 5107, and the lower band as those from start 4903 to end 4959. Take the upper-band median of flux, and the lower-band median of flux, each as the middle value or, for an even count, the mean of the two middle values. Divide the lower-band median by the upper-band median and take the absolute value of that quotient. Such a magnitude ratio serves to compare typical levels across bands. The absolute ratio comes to 1.02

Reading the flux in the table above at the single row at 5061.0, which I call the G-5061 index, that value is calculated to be 11.1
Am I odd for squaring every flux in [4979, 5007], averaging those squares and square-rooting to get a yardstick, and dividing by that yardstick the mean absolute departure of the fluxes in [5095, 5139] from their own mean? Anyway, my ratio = 0.0144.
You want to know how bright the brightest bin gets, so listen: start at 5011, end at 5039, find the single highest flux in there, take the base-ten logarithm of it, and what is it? 1.053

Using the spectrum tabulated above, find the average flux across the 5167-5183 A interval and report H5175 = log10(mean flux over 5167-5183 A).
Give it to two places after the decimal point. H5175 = 1.02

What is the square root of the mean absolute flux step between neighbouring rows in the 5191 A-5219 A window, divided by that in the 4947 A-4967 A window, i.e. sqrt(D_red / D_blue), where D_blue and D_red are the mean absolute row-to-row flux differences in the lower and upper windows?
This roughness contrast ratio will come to 0.91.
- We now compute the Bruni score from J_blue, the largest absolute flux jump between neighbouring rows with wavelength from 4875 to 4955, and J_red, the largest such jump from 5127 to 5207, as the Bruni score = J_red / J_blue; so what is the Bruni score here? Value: 1.06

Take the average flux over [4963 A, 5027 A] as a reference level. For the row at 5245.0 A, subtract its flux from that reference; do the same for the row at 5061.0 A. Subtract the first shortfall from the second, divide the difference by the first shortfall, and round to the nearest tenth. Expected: -1.6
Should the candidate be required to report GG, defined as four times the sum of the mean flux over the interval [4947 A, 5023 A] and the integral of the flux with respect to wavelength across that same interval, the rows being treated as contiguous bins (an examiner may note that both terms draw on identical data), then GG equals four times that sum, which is 3477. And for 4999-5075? 3446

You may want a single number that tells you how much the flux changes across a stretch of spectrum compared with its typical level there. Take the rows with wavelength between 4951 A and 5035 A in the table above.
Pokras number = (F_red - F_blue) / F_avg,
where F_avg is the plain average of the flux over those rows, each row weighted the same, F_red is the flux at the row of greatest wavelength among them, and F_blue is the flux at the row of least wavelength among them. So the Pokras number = -0.027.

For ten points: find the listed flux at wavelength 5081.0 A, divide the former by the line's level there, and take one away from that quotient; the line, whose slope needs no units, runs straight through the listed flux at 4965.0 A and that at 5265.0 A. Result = 0.013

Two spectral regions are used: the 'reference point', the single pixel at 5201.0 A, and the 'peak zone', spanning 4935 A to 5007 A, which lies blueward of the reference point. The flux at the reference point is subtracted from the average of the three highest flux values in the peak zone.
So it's 0.9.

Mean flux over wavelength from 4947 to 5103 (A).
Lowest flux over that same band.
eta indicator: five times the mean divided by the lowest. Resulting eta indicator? 5.45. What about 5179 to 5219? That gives 5.22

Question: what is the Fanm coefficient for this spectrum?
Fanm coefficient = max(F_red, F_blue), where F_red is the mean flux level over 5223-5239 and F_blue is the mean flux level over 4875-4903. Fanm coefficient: 11.5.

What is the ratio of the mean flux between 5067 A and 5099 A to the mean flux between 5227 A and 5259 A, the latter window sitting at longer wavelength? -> 1.04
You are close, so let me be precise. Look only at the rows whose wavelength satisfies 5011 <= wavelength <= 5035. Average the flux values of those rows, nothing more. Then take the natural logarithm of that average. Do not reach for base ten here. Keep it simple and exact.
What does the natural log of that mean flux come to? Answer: 2.41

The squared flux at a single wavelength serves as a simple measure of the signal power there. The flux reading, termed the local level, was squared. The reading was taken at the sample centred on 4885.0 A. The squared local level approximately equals 137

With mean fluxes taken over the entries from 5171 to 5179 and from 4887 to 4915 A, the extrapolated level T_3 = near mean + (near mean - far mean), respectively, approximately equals 9.3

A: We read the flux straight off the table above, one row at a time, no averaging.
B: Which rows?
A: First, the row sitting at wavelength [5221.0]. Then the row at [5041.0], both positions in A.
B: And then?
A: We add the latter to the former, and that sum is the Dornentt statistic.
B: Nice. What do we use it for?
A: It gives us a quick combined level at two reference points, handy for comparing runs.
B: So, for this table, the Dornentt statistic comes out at 22.0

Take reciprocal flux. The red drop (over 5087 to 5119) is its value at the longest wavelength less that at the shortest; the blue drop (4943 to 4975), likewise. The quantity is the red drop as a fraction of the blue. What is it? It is -0.1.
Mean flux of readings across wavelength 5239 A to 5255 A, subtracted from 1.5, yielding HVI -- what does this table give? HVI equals -9.5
